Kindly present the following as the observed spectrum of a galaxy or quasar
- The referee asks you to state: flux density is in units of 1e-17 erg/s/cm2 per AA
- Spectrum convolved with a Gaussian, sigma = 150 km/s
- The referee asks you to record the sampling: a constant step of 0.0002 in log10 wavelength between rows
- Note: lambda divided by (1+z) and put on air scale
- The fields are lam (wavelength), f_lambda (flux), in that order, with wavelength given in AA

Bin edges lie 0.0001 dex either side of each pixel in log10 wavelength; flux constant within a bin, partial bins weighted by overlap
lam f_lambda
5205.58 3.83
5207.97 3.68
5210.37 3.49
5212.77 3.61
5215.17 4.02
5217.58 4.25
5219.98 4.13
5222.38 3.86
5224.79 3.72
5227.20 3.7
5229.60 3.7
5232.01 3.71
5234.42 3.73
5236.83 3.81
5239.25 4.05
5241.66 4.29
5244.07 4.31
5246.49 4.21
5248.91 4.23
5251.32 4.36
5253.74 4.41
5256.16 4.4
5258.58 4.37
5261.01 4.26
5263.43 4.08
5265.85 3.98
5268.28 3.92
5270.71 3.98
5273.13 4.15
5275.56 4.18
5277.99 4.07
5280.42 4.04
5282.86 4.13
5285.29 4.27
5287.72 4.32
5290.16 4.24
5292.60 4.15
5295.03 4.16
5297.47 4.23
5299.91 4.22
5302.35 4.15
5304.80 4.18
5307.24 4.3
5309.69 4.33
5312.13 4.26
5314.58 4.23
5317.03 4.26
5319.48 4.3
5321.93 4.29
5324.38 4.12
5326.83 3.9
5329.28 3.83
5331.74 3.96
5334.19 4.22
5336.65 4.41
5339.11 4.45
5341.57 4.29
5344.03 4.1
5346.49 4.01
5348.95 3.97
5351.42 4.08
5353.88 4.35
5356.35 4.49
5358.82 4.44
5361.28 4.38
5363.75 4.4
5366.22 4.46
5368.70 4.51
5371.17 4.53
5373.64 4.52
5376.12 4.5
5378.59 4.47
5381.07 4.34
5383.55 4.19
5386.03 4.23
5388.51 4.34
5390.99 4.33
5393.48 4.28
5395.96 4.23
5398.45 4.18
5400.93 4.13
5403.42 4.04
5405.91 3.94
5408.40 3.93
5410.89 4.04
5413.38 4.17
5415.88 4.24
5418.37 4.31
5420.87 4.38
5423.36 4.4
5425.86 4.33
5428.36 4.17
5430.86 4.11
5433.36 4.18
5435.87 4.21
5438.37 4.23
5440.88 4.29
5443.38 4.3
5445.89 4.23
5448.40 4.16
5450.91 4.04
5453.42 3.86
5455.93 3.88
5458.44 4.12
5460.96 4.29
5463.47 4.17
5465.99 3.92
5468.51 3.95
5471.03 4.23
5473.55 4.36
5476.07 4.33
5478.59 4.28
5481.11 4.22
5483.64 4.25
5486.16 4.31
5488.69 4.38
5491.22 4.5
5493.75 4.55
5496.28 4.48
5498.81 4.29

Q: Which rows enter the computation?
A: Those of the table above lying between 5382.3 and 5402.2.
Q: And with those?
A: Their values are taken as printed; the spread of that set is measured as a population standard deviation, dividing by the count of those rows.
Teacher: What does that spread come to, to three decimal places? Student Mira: 0.069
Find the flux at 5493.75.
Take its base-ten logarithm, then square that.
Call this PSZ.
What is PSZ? 0.43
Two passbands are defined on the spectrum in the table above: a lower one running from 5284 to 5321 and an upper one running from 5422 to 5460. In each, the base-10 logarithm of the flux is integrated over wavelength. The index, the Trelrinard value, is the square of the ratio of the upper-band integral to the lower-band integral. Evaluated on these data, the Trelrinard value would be 1.03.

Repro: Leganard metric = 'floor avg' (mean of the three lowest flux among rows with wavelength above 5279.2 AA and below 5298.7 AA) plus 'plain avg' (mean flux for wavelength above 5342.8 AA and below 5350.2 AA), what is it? 8.13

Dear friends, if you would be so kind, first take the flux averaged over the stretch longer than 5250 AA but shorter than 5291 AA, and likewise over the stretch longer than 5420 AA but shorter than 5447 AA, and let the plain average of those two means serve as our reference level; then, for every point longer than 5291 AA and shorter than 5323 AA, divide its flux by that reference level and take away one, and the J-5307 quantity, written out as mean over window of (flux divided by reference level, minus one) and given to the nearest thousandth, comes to 0.003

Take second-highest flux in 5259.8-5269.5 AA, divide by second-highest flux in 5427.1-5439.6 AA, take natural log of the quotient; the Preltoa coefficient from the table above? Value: -0.03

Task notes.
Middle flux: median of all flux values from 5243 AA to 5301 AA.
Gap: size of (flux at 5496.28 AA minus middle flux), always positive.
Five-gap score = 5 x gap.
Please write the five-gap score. 1.3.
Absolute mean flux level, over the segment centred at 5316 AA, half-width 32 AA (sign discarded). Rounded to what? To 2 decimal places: 4.20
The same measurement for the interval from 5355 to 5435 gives 4.29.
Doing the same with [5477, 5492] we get 4.32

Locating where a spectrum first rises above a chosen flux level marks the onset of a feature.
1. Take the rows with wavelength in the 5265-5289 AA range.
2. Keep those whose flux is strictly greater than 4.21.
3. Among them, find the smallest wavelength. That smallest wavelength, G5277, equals 5285.29 AA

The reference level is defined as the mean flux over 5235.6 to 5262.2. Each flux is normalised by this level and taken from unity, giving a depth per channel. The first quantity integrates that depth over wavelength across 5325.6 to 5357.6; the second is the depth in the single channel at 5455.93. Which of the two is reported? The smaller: 0.09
